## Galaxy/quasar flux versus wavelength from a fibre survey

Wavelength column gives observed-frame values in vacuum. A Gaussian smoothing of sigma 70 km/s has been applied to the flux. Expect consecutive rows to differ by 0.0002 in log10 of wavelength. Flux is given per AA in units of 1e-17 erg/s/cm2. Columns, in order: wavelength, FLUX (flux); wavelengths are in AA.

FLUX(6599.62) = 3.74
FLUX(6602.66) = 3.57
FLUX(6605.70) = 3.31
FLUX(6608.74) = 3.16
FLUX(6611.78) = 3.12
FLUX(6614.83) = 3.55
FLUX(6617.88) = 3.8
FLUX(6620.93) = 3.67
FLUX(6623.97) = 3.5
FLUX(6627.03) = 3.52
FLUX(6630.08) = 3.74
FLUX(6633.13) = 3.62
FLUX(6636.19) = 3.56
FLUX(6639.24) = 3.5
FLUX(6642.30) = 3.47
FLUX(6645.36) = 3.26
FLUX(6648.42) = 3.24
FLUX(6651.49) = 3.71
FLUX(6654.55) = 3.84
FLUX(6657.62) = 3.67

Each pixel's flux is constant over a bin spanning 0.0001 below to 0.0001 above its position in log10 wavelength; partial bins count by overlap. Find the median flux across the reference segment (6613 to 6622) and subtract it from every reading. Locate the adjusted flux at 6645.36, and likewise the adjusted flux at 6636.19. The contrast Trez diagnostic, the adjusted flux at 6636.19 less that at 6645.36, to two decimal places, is 0.30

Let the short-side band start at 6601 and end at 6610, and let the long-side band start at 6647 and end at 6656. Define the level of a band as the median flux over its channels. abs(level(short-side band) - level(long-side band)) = 0.40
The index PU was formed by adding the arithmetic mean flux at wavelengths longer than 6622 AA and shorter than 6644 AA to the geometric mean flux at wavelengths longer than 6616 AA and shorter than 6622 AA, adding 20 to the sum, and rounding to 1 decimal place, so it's 27.3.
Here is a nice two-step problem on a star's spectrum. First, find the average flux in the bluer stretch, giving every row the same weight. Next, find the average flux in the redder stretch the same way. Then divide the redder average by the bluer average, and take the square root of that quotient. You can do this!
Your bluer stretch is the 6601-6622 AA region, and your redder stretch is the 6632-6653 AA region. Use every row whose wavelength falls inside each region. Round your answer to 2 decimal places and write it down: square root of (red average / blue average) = 1.00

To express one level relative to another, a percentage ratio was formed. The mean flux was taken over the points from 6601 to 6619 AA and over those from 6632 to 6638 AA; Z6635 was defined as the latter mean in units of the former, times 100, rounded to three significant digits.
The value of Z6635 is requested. 105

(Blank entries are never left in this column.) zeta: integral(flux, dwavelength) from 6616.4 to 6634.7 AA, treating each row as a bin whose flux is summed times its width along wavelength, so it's 67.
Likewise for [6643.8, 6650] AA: 20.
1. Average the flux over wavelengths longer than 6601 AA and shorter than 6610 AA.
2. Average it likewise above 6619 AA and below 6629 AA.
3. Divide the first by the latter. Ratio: 0.94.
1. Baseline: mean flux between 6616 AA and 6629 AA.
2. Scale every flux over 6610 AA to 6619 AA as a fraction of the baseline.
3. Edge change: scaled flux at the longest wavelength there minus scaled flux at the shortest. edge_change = 0.19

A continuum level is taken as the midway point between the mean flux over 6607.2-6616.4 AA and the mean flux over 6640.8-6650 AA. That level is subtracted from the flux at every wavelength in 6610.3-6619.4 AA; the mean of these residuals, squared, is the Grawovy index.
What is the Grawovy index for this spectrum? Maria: 0.036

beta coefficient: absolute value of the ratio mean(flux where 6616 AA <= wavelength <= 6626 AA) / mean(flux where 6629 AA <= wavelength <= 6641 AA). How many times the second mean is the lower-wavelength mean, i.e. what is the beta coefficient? 1.01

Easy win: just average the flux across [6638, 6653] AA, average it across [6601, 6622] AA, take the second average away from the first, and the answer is -0.02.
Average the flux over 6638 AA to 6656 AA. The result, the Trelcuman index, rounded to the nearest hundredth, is 3.50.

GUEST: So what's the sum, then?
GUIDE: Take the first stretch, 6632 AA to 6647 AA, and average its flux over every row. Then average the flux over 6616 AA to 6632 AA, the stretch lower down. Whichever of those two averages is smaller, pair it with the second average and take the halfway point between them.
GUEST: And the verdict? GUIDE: 3.56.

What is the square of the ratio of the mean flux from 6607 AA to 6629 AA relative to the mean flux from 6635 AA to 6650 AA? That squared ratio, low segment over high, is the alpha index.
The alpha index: 1.04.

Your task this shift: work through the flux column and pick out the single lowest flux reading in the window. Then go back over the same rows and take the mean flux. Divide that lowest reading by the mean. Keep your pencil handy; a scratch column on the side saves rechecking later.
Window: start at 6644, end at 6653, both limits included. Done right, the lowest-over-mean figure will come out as 0.952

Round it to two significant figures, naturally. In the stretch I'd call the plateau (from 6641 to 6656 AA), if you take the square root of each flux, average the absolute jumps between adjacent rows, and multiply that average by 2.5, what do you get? 0.14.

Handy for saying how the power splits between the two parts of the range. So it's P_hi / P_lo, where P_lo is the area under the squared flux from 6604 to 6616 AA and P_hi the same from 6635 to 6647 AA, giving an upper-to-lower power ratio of 1.1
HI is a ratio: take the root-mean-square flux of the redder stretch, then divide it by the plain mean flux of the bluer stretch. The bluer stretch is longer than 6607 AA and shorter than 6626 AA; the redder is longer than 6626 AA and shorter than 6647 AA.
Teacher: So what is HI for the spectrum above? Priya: 1.02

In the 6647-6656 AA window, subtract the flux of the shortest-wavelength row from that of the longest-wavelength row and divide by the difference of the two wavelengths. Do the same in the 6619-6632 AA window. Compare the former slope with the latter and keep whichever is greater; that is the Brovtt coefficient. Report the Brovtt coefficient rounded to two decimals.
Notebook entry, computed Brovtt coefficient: 0.10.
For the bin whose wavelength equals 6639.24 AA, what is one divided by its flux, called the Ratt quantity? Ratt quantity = 0.286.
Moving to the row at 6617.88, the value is 0.263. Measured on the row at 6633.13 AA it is 0.276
